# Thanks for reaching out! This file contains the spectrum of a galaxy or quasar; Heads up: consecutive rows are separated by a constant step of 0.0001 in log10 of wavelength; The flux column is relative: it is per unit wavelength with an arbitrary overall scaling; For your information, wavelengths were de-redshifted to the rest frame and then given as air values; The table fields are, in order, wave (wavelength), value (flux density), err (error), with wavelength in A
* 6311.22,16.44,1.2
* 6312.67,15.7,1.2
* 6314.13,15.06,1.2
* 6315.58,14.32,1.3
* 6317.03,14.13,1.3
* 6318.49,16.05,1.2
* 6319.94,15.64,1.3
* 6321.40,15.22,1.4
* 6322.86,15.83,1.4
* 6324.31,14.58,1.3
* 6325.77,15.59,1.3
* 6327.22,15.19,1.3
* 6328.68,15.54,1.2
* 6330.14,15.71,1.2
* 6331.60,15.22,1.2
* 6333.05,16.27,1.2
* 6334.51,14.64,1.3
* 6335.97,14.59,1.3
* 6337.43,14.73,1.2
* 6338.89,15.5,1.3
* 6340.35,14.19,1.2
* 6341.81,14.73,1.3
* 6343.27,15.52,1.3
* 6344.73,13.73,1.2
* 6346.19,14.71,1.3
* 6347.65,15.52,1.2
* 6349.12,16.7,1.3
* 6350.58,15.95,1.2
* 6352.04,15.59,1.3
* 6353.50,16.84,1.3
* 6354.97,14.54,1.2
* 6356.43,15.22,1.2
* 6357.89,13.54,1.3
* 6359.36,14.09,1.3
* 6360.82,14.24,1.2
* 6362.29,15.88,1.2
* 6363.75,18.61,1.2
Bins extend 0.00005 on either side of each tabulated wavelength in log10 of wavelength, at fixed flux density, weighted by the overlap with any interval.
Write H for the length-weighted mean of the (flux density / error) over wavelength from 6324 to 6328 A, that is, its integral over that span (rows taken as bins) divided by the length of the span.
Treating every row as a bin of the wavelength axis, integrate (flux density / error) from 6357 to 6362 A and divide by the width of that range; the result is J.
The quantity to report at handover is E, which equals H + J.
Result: 23.0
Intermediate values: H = 11.7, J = 11.3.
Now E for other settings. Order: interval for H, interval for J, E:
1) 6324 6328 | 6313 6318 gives 23.4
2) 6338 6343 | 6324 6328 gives 23.4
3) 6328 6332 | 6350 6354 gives 25.6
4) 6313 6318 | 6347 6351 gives 24.7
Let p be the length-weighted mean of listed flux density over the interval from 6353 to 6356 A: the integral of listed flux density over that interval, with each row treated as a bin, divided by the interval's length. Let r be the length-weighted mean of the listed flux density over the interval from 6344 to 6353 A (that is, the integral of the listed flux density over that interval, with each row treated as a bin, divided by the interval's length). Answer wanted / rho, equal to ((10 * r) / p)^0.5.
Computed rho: 3.15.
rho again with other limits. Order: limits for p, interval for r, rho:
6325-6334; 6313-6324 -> 3.12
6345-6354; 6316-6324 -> 3.12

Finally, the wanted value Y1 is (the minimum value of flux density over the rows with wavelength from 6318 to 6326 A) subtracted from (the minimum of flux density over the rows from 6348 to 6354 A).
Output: 1.0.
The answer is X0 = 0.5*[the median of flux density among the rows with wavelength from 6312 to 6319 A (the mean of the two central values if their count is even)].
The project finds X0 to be 7.53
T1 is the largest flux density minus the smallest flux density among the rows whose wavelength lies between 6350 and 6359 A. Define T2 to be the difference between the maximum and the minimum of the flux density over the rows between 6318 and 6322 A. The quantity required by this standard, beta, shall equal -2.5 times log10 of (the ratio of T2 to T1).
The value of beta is 1.50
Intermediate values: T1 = 3.3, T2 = 0.8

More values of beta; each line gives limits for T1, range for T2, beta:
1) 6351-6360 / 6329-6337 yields 0.73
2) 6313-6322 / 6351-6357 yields -0.20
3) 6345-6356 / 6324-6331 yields 0.77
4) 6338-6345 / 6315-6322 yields -0.08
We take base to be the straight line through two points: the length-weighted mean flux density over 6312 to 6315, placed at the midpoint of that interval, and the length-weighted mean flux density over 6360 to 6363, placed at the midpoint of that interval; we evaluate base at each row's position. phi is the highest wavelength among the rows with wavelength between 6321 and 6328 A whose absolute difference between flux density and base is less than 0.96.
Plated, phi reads 6327.22 A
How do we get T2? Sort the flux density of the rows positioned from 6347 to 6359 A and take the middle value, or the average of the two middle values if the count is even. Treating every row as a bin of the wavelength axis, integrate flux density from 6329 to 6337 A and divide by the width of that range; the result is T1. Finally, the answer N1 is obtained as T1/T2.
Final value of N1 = 0.98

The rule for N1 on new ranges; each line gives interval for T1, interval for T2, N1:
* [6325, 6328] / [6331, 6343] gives 1.04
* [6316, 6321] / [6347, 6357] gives 0.98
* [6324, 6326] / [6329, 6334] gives 0.96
